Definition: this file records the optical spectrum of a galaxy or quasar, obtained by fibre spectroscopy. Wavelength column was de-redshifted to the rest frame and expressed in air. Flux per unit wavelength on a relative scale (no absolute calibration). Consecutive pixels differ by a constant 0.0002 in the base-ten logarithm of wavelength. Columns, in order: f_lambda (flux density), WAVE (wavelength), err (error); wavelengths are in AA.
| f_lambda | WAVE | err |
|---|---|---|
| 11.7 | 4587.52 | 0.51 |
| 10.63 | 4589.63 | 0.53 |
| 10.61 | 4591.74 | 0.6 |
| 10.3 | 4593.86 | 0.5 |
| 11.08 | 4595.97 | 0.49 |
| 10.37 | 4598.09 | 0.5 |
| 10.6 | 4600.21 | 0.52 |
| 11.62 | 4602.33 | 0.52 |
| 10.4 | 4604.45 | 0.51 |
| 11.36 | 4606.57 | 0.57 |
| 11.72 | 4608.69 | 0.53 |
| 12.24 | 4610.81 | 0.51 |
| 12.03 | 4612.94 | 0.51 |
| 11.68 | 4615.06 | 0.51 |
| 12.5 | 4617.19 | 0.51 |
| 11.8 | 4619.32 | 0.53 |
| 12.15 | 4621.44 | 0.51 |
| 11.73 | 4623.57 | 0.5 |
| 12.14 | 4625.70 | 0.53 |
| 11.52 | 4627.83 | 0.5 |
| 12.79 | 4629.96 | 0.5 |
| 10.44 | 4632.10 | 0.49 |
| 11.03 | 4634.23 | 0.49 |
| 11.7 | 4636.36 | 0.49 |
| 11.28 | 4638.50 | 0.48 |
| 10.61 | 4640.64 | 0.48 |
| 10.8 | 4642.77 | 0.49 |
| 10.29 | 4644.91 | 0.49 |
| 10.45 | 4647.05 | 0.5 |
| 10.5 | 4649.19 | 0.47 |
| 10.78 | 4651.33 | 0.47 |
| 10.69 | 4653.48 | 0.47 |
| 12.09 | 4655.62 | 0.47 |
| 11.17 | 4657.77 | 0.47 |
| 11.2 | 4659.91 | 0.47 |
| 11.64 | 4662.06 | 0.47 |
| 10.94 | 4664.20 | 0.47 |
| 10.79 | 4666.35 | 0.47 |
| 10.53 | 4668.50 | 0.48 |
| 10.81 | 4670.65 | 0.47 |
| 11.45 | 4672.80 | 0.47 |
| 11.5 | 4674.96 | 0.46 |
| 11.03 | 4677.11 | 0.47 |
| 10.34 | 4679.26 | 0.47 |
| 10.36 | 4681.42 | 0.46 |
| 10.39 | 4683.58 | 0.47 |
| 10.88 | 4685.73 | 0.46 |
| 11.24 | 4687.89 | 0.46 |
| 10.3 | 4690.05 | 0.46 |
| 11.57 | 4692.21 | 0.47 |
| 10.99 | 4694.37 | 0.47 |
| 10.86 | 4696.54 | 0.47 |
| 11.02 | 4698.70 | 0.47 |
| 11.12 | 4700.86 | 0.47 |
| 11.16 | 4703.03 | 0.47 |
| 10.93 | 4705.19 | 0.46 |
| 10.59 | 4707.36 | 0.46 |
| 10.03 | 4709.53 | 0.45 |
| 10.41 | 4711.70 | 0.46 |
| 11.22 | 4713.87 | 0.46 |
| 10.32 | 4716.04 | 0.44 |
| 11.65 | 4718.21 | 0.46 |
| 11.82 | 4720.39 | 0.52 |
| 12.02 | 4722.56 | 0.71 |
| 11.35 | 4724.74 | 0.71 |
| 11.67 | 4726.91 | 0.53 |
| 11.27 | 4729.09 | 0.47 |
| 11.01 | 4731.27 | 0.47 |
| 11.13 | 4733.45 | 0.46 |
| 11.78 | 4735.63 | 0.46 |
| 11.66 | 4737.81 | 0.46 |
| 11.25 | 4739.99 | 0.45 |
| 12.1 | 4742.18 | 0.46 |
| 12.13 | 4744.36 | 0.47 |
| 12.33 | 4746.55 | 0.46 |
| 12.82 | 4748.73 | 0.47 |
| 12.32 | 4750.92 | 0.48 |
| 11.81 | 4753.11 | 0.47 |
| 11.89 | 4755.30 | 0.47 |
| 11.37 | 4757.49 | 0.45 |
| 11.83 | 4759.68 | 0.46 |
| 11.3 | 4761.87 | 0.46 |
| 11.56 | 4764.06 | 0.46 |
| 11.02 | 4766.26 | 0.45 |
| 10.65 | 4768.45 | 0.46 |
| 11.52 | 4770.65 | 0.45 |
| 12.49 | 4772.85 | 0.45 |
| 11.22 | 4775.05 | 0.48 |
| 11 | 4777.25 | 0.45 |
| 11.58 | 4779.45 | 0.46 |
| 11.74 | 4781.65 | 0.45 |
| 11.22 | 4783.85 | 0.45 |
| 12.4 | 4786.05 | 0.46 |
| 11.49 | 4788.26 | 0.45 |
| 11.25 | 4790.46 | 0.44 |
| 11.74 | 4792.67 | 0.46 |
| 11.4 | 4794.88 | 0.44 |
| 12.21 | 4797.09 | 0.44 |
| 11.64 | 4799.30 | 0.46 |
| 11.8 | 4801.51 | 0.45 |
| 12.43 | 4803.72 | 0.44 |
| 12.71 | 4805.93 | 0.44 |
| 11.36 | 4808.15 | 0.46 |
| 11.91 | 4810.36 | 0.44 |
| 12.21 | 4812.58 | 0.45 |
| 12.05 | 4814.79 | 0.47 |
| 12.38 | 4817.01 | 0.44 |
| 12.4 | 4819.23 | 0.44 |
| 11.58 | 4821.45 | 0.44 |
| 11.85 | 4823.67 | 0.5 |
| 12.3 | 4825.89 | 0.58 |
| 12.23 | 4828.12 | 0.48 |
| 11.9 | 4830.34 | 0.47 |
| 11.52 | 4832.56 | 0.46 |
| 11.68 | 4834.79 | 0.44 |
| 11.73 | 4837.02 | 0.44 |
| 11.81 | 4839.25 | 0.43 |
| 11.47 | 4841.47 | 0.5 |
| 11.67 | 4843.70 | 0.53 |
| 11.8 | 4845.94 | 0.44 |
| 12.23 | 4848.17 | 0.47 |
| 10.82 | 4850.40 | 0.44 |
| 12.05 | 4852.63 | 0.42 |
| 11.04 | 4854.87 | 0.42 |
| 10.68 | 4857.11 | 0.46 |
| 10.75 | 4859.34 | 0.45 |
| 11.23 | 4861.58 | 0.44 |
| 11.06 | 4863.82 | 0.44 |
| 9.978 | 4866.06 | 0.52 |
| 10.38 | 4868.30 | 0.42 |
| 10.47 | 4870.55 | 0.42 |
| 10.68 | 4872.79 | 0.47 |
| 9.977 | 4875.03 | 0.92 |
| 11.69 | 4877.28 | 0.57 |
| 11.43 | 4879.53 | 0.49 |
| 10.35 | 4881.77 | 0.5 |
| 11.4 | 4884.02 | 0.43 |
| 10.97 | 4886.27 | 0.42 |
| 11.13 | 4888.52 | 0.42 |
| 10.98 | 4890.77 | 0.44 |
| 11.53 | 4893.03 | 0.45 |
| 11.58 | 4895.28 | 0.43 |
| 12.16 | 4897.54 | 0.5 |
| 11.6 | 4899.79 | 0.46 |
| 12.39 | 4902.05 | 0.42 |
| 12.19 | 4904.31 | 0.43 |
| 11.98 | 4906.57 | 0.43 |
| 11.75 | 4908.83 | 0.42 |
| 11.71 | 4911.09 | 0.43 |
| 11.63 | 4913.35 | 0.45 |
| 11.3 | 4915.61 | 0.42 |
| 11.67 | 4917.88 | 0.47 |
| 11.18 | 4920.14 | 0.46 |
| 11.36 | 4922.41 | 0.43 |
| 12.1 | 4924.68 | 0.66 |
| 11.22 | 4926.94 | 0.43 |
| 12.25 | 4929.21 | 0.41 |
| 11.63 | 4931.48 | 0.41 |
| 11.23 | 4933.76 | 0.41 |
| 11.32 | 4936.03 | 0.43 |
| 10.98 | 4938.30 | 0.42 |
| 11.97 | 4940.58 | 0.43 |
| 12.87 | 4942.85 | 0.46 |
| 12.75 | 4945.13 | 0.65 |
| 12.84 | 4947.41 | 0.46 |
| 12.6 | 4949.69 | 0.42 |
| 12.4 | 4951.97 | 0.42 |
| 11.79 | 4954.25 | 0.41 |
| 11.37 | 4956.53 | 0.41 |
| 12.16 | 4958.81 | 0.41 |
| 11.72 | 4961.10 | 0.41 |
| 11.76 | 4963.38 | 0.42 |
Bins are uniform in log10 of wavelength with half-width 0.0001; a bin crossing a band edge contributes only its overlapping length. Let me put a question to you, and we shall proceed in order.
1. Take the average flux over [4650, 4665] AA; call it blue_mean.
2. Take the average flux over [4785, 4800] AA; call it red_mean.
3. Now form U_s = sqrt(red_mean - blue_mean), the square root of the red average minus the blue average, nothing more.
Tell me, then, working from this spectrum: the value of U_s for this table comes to 0.72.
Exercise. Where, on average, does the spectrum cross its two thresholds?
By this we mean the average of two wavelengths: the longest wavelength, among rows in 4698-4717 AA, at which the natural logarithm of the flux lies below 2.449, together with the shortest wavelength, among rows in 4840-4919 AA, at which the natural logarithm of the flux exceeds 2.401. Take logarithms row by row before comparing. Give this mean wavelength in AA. 4778.8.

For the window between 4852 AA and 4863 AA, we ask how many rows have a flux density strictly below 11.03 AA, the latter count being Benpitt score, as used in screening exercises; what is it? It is 2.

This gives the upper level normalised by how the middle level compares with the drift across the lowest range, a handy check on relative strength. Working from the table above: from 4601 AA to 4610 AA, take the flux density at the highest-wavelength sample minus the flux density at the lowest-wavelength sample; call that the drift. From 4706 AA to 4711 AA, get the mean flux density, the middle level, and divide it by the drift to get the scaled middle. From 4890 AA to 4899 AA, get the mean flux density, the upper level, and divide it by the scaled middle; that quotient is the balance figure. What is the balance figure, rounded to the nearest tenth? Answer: 0.1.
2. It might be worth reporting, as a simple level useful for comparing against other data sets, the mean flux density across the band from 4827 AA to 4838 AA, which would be 11.81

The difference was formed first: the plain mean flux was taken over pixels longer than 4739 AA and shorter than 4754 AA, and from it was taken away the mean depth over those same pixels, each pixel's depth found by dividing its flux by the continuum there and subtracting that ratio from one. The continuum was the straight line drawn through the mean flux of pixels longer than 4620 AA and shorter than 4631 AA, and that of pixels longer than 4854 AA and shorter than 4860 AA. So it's 12.2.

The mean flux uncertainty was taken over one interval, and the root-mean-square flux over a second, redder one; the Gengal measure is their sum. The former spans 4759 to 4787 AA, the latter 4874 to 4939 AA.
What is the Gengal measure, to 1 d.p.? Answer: 11.9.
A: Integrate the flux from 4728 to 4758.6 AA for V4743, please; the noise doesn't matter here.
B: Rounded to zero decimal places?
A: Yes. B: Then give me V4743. 360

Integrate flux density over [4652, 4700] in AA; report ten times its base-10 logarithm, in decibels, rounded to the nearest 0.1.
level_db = 27.2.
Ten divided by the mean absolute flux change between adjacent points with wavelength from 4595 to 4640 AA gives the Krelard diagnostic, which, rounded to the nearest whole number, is 14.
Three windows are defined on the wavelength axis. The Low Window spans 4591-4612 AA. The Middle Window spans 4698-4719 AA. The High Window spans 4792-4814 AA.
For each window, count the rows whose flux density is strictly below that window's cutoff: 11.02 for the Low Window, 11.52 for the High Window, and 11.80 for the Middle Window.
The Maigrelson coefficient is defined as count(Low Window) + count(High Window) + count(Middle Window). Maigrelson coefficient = 17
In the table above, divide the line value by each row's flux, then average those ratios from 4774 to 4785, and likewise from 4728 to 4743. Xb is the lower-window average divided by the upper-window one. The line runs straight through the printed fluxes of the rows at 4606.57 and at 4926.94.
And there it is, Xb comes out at 0.99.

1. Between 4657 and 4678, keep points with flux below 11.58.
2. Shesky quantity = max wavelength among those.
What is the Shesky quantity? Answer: 4677.11 AA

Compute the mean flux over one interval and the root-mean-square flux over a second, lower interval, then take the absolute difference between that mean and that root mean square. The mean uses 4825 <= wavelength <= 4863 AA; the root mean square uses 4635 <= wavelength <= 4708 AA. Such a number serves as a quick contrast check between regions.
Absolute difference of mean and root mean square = 0.6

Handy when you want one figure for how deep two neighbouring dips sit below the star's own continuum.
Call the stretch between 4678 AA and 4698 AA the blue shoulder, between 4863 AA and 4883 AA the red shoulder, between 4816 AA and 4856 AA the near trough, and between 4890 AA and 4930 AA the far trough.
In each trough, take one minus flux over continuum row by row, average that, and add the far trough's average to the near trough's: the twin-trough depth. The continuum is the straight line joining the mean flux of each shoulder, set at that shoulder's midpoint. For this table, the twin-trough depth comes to -0.203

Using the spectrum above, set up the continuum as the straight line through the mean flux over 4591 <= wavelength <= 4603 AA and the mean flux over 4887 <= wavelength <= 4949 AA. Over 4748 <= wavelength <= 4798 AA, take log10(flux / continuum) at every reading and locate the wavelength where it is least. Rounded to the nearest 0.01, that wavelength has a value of 4768.45 AA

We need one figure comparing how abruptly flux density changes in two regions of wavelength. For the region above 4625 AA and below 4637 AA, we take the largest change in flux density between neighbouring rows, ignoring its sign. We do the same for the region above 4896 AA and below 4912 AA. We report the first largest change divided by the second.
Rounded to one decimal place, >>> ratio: 3.0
